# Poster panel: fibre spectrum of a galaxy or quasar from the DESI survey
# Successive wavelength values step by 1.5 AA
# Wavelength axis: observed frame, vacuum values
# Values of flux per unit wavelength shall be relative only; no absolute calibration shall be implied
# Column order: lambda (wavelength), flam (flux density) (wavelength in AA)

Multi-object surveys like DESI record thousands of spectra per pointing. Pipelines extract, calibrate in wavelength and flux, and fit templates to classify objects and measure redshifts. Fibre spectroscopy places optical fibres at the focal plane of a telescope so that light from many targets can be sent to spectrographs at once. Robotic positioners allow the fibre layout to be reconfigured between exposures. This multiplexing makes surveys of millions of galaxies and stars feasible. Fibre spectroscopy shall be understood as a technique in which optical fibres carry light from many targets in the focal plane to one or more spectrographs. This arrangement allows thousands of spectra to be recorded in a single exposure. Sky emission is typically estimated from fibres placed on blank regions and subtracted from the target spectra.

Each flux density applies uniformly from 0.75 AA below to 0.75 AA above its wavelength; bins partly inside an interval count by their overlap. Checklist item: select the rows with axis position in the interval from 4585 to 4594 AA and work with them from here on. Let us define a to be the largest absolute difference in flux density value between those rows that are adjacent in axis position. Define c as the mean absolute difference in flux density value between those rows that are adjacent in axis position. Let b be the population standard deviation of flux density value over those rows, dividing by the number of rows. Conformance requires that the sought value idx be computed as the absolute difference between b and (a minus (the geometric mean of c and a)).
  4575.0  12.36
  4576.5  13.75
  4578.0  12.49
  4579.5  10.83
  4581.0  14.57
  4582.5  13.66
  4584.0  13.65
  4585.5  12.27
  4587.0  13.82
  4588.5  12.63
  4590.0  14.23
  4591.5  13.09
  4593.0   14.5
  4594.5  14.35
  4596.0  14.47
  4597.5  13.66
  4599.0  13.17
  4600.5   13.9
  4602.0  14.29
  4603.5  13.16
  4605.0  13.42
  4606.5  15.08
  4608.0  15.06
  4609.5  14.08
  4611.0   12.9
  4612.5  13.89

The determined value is 0.7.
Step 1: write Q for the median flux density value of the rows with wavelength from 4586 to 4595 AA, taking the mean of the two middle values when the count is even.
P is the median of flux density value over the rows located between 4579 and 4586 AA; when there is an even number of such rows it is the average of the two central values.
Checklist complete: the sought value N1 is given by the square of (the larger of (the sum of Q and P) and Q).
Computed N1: 766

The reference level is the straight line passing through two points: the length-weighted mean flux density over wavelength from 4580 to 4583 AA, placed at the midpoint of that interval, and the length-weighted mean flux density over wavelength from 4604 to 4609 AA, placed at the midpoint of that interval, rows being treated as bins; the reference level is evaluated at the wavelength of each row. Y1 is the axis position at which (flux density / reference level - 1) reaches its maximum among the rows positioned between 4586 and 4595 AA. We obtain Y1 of 4593.0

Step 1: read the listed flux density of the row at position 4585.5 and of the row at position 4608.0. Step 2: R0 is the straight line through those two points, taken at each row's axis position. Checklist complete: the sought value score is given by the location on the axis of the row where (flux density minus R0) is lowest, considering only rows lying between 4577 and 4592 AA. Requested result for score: 4579.5 AA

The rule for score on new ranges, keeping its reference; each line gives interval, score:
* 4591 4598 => 4597.5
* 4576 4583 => 4579.5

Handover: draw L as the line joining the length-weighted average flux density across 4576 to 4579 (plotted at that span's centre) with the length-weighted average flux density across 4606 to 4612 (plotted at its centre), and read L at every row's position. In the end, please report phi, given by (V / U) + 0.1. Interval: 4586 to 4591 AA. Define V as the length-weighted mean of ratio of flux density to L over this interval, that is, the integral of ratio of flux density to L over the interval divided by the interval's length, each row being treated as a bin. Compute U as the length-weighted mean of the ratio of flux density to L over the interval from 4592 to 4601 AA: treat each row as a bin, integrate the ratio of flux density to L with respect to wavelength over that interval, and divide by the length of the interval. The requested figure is 1.09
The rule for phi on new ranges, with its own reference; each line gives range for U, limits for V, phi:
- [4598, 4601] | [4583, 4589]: 1.11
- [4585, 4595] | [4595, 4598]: 1.12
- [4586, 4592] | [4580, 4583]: 1.16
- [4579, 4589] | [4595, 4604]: 1.10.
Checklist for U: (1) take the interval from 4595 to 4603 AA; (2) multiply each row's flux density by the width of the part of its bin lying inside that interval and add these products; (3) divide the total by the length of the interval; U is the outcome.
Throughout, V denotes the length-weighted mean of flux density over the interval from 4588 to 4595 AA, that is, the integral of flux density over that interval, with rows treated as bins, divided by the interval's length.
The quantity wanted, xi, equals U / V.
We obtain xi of 1.01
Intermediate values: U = 13.9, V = 13.8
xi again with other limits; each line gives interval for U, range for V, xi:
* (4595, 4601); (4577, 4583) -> 1.07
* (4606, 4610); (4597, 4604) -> 1.08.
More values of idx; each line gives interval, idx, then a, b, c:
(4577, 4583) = 0.5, 3.7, 1.40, 2.1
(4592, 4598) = 0.1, 0.8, 0.34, 0.4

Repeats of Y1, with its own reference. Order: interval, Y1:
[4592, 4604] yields 4593.0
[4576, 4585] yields 4581.0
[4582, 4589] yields 4587.0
